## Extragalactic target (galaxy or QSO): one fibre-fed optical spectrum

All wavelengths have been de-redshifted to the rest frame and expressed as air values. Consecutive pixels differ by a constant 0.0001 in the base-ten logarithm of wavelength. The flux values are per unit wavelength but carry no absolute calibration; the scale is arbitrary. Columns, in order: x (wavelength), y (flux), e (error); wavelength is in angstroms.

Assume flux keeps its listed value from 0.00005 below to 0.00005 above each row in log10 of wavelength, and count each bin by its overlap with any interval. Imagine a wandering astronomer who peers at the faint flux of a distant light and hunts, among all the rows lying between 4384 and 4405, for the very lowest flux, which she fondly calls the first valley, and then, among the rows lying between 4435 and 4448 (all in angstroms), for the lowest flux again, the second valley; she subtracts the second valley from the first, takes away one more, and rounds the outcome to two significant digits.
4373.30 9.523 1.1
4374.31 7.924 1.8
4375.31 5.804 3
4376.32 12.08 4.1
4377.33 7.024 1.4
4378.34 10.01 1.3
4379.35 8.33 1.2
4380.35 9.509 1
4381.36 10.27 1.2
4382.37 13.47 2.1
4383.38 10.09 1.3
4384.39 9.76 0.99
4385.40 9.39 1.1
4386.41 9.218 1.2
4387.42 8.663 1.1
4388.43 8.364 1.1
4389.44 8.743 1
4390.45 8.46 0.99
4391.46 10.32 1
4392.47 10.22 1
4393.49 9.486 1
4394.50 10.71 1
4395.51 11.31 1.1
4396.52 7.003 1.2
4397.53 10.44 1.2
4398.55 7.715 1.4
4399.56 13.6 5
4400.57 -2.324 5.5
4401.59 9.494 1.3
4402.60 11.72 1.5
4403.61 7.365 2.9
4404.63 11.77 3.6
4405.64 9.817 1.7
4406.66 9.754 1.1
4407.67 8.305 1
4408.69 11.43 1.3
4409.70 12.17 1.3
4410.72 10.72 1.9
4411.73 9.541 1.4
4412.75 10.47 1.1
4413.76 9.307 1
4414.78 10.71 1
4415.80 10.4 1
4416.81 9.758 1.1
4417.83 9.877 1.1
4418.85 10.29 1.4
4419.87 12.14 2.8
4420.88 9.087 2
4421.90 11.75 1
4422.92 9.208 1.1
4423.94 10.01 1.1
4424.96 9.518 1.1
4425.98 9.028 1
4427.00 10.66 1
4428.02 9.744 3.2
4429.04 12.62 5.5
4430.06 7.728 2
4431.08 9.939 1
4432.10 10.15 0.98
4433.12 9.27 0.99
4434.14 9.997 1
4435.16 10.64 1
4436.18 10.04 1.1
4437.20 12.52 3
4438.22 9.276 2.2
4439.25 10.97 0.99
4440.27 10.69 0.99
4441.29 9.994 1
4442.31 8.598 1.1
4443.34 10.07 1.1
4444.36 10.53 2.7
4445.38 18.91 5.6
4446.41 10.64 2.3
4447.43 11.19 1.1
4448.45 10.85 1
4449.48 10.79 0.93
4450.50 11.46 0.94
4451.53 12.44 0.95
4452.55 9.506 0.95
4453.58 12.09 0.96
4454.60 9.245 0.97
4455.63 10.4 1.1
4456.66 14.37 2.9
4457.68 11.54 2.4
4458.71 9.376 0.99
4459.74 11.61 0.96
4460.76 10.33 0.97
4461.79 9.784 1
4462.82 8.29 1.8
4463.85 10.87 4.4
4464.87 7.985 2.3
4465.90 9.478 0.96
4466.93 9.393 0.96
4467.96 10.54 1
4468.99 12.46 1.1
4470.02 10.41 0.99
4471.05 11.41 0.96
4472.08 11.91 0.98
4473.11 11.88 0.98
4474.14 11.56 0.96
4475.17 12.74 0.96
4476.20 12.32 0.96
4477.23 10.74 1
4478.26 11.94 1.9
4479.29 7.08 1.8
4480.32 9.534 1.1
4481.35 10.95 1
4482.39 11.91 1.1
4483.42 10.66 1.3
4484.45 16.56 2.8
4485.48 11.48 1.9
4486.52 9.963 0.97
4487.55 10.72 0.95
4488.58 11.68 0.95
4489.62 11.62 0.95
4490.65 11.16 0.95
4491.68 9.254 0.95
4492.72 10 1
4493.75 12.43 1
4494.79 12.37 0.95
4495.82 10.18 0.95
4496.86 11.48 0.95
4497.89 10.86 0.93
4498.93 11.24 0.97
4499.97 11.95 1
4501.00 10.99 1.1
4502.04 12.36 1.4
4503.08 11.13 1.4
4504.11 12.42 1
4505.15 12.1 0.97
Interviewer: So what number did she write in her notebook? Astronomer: -12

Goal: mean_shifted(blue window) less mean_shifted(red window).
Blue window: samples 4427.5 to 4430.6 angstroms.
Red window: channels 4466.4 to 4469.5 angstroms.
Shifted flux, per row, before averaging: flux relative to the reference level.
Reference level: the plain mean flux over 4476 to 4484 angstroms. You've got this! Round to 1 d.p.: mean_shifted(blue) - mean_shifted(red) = -0.8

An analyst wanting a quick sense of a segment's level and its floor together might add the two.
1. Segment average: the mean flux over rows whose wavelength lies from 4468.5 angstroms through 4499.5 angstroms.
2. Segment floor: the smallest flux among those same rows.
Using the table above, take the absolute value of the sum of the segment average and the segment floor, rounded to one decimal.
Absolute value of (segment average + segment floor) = 18.4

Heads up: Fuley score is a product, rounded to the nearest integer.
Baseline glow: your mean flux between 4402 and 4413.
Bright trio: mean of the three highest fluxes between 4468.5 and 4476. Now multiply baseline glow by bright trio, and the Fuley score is 127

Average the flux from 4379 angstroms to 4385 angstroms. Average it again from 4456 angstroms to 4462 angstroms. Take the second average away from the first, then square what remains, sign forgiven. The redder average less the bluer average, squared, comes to 0.9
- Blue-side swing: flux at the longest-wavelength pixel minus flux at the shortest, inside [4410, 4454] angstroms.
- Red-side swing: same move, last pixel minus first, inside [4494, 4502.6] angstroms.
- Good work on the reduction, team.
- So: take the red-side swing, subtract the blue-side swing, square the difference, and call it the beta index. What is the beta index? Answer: 2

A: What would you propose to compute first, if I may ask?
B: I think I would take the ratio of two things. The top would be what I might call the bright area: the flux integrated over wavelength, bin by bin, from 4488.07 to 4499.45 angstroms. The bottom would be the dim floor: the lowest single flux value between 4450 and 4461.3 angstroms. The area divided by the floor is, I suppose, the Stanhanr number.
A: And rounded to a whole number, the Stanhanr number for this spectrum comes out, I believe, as 14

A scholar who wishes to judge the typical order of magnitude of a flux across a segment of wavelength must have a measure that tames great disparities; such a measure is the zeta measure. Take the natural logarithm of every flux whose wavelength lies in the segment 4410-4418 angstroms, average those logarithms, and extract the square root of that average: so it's 1.52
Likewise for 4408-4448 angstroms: 1.53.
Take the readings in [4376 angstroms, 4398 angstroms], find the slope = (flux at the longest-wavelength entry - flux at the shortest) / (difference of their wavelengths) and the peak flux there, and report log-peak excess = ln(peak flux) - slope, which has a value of 2.68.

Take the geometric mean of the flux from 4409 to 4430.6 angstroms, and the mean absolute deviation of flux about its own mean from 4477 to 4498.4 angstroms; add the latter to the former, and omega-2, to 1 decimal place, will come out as 11.3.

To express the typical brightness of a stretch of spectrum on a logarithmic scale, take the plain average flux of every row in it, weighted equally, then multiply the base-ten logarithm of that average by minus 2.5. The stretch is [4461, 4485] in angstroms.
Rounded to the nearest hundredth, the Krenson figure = -2.59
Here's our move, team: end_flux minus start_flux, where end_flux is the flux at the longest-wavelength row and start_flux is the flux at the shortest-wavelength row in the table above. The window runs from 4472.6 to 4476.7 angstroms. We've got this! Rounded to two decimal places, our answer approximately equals 0.44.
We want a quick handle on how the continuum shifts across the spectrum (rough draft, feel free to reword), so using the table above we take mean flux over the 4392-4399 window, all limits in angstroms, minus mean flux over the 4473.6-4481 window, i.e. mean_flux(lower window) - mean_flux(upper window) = -1.3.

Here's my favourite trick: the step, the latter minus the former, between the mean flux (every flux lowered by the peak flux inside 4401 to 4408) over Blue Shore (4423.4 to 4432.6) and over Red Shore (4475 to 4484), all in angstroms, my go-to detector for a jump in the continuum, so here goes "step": 0.9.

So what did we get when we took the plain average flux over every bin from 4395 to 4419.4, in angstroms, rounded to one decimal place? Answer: 9.6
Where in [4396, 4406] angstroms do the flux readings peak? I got 4399.56 angstroms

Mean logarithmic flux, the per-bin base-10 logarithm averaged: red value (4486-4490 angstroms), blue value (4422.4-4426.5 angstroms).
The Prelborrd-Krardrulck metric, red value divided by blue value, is 1.07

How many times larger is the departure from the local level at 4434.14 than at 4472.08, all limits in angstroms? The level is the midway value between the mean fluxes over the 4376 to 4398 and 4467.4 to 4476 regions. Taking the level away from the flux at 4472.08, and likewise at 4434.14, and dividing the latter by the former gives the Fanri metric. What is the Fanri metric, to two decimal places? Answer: -0.51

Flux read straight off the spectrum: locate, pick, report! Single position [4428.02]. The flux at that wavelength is 9.744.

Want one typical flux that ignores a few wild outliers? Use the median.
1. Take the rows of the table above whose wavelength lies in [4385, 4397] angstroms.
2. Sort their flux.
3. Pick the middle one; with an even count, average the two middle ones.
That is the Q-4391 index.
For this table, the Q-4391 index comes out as 9.3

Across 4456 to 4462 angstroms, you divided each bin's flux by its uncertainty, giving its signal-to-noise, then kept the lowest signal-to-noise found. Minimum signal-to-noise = 4.8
